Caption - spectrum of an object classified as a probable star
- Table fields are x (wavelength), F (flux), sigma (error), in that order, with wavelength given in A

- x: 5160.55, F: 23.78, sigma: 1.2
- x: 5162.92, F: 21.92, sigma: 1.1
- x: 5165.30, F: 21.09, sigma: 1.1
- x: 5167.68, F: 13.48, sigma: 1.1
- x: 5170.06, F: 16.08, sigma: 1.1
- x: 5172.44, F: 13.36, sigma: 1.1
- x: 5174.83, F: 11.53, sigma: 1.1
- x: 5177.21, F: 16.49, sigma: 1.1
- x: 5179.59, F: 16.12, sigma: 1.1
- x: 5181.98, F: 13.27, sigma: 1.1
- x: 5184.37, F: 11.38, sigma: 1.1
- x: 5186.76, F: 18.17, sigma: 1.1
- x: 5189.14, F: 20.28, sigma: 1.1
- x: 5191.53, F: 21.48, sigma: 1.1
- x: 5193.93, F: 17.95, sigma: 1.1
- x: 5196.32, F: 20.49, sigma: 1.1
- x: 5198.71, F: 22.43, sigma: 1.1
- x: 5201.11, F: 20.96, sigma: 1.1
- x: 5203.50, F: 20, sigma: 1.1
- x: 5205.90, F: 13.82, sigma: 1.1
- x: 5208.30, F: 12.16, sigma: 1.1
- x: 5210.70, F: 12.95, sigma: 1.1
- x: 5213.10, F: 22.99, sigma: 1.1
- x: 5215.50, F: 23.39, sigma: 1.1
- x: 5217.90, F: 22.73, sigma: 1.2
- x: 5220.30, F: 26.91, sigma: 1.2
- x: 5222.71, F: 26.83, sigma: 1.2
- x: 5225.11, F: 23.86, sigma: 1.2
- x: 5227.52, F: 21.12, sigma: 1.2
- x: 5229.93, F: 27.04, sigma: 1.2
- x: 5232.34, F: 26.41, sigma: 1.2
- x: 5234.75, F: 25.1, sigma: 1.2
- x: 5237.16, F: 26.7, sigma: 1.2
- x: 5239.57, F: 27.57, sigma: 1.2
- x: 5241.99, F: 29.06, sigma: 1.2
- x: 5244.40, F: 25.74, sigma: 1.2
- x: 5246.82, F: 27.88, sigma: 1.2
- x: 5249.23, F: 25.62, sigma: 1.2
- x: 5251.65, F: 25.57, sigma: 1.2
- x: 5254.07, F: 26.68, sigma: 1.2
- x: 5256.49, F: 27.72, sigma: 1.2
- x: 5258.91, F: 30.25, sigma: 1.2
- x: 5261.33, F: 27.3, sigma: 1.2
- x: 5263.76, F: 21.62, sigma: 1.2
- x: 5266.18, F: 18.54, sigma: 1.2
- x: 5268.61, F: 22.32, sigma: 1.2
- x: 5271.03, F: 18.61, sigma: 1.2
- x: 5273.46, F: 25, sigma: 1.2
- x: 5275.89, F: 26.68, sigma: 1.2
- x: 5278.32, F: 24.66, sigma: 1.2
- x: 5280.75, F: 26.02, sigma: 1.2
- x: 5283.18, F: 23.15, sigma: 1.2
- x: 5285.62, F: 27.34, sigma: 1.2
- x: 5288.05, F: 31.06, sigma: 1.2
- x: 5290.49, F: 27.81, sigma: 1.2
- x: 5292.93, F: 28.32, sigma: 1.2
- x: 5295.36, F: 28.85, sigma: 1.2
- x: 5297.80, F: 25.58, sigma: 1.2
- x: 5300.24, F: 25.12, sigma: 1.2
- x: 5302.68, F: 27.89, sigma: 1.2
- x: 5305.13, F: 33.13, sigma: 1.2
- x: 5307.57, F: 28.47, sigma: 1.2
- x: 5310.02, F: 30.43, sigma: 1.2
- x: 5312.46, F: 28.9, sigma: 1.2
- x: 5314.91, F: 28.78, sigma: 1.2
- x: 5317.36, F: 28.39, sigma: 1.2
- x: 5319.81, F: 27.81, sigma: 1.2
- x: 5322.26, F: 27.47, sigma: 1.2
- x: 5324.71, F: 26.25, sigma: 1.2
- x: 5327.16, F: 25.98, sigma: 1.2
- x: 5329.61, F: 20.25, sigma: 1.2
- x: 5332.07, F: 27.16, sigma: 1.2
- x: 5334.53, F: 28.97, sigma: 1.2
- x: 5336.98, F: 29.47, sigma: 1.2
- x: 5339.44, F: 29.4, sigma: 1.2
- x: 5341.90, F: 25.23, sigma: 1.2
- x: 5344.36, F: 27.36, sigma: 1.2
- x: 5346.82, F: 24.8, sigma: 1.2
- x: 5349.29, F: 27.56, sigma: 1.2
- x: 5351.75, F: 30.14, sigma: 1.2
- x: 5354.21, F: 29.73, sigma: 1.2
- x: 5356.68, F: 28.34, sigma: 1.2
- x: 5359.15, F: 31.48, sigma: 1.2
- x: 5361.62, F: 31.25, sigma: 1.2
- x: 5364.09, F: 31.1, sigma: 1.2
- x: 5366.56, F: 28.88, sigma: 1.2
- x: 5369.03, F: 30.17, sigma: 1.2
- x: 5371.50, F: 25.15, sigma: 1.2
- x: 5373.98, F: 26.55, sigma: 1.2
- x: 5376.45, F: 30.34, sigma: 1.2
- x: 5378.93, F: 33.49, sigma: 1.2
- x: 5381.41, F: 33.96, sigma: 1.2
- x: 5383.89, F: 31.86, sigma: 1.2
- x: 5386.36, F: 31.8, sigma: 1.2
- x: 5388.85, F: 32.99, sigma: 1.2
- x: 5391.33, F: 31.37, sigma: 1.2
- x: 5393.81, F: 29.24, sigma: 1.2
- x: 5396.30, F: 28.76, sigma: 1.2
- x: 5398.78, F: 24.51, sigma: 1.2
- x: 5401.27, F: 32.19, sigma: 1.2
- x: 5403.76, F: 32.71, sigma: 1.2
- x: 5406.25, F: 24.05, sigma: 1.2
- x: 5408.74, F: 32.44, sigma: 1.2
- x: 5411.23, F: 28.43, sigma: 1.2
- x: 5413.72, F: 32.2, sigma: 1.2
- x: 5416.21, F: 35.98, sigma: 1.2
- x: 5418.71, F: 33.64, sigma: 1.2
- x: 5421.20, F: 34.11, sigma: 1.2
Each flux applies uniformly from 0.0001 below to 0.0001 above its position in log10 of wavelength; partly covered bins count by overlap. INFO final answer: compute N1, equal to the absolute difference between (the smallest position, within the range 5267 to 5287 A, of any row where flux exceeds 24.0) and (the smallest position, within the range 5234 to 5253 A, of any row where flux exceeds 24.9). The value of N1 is 38.7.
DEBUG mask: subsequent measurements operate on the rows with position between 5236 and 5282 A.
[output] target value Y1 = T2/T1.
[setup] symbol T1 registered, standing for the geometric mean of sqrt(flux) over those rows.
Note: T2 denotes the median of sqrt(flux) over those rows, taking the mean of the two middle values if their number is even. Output 1.015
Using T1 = 5.02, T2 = 5.10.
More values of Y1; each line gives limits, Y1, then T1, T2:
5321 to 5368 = 1.010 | 5.27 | 5.32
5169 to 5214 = 1.000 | 4.06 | 4.06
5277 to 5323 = 1.002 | 5.27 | 5.28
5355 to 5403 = 1.017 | 5.48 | 5.58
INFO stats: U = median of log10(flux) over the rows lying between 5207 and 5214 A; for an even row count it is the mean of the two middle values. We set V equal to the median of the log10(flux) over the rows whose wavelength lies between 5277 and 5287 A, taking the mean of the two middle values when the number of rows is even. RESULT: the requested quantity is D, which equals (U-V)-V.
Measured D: -1.7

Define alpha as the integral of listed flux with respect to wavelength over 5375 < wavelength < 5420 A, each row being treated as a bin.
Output 1399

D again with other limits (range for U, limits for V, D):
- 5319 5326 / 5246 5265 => -1.4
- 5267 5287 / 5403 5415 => -1.6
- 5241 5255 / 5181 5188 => -0.8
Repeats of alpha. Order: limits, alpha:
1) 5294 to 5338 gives 1219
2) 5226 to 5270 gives 1128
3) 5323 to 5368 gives 1259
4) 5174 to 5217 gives 759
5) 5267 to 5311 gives 1170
